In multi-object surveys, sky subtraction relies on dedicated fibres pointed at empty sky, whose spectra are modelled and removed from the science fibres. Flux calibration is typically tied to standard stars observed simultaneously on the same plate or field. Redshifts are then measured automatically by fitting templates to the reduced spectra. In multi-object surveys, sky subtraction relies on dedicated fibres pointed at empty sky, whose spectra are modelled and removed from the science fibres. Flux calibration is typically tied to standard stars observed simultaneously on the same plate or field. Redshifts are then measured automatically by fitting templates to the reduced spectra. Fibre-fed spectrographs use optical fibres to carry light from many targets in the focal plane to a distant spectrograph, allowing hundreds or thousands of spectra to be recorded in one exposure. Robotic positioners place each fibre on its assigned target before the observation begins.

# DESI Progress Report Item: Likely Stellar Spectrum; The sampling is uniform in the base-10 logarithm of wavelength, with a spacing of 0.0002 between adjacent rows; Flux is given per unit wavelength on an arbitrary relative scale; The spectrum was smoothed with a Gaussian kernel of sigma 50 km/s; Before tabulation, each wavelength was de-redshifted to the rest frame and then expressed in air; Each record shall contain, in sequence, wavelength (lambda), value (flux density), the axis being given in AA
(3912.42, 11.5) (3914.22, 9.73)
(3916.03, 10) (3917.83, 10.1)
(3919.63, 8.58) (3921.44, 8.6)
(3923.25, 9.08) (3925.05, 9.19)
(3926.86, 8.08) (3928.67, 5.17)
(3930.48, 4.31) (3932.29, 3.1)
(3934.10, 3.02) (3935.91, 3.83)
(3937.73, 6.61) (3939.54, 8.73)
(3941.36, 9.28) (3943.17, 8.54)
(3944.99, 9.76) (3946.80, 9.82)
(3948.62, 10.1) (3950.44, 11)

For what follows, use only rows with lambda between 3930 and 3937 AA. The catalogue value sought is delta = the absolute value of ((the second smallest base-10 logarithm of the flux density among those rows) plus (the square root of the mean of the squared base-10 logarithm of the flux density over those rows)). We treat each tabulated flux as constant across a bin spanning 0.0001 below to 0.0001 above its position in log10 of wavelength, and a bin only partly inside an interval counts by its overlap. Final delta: 1.04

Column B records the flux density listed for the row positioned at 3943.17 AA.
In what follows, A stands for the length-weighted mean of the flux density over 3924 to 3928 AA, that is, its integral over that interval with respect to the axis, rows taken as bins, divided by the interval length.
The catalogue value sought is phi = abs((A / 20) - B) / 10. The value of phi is 0.81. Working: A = 8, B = 8.54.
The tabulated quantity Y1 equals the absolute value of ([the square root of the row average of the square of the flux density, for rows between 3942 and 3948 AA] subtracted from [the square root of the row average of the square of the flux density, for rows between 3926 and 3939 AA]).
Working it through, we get 4.2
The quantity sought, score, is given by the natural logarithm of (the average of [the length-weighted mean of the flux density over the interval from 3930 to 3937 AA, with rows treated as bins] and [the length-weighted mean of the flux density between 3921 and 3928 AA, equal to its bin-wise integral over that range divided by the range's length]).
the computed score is 1.81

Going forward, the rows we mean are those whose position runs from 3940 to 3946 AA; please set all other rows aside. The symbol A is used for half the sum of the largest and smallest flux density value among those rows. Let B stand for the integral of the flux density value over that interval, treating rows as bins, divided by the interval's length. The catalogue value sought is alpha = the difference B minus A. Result 0.0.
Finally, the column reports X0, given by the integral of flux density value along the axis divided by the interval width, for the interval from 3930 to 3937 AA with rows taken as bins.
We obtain 3.6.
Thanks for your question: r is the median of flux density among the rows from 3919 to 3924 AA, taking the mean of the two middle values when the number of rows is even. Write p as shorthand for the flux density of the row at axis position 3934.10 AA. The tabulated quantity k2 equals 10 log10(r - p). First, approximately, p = 3.02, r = 8.6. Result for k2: 7.5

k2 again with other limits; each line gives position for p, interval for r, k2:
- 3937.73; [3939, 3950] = 4.6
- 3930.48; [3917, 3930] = 6.3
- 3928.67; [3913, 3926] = 6.0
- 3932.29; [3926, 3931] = 3.2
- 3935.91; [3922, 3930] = 6.8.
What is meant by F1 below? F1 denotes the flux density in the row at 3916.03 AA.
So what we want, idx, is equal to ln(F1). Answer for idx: 2.30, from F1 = 10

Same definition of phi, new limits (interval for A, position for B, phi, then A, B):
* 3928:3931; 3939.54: 0.85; 5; 8.73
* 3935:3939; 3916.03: 0.97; 6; 10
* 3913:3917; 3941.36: 0.88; 10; 9.28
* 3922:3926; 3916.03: 0.95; 9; 10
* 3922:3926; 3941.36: 0.88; 9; 9.28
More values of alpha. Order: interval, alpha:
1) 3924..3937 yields -0.8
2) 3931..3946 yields 0.2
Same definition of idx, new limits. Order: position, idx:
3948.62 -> 2.31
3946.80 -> 2.28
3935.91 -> 1.34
